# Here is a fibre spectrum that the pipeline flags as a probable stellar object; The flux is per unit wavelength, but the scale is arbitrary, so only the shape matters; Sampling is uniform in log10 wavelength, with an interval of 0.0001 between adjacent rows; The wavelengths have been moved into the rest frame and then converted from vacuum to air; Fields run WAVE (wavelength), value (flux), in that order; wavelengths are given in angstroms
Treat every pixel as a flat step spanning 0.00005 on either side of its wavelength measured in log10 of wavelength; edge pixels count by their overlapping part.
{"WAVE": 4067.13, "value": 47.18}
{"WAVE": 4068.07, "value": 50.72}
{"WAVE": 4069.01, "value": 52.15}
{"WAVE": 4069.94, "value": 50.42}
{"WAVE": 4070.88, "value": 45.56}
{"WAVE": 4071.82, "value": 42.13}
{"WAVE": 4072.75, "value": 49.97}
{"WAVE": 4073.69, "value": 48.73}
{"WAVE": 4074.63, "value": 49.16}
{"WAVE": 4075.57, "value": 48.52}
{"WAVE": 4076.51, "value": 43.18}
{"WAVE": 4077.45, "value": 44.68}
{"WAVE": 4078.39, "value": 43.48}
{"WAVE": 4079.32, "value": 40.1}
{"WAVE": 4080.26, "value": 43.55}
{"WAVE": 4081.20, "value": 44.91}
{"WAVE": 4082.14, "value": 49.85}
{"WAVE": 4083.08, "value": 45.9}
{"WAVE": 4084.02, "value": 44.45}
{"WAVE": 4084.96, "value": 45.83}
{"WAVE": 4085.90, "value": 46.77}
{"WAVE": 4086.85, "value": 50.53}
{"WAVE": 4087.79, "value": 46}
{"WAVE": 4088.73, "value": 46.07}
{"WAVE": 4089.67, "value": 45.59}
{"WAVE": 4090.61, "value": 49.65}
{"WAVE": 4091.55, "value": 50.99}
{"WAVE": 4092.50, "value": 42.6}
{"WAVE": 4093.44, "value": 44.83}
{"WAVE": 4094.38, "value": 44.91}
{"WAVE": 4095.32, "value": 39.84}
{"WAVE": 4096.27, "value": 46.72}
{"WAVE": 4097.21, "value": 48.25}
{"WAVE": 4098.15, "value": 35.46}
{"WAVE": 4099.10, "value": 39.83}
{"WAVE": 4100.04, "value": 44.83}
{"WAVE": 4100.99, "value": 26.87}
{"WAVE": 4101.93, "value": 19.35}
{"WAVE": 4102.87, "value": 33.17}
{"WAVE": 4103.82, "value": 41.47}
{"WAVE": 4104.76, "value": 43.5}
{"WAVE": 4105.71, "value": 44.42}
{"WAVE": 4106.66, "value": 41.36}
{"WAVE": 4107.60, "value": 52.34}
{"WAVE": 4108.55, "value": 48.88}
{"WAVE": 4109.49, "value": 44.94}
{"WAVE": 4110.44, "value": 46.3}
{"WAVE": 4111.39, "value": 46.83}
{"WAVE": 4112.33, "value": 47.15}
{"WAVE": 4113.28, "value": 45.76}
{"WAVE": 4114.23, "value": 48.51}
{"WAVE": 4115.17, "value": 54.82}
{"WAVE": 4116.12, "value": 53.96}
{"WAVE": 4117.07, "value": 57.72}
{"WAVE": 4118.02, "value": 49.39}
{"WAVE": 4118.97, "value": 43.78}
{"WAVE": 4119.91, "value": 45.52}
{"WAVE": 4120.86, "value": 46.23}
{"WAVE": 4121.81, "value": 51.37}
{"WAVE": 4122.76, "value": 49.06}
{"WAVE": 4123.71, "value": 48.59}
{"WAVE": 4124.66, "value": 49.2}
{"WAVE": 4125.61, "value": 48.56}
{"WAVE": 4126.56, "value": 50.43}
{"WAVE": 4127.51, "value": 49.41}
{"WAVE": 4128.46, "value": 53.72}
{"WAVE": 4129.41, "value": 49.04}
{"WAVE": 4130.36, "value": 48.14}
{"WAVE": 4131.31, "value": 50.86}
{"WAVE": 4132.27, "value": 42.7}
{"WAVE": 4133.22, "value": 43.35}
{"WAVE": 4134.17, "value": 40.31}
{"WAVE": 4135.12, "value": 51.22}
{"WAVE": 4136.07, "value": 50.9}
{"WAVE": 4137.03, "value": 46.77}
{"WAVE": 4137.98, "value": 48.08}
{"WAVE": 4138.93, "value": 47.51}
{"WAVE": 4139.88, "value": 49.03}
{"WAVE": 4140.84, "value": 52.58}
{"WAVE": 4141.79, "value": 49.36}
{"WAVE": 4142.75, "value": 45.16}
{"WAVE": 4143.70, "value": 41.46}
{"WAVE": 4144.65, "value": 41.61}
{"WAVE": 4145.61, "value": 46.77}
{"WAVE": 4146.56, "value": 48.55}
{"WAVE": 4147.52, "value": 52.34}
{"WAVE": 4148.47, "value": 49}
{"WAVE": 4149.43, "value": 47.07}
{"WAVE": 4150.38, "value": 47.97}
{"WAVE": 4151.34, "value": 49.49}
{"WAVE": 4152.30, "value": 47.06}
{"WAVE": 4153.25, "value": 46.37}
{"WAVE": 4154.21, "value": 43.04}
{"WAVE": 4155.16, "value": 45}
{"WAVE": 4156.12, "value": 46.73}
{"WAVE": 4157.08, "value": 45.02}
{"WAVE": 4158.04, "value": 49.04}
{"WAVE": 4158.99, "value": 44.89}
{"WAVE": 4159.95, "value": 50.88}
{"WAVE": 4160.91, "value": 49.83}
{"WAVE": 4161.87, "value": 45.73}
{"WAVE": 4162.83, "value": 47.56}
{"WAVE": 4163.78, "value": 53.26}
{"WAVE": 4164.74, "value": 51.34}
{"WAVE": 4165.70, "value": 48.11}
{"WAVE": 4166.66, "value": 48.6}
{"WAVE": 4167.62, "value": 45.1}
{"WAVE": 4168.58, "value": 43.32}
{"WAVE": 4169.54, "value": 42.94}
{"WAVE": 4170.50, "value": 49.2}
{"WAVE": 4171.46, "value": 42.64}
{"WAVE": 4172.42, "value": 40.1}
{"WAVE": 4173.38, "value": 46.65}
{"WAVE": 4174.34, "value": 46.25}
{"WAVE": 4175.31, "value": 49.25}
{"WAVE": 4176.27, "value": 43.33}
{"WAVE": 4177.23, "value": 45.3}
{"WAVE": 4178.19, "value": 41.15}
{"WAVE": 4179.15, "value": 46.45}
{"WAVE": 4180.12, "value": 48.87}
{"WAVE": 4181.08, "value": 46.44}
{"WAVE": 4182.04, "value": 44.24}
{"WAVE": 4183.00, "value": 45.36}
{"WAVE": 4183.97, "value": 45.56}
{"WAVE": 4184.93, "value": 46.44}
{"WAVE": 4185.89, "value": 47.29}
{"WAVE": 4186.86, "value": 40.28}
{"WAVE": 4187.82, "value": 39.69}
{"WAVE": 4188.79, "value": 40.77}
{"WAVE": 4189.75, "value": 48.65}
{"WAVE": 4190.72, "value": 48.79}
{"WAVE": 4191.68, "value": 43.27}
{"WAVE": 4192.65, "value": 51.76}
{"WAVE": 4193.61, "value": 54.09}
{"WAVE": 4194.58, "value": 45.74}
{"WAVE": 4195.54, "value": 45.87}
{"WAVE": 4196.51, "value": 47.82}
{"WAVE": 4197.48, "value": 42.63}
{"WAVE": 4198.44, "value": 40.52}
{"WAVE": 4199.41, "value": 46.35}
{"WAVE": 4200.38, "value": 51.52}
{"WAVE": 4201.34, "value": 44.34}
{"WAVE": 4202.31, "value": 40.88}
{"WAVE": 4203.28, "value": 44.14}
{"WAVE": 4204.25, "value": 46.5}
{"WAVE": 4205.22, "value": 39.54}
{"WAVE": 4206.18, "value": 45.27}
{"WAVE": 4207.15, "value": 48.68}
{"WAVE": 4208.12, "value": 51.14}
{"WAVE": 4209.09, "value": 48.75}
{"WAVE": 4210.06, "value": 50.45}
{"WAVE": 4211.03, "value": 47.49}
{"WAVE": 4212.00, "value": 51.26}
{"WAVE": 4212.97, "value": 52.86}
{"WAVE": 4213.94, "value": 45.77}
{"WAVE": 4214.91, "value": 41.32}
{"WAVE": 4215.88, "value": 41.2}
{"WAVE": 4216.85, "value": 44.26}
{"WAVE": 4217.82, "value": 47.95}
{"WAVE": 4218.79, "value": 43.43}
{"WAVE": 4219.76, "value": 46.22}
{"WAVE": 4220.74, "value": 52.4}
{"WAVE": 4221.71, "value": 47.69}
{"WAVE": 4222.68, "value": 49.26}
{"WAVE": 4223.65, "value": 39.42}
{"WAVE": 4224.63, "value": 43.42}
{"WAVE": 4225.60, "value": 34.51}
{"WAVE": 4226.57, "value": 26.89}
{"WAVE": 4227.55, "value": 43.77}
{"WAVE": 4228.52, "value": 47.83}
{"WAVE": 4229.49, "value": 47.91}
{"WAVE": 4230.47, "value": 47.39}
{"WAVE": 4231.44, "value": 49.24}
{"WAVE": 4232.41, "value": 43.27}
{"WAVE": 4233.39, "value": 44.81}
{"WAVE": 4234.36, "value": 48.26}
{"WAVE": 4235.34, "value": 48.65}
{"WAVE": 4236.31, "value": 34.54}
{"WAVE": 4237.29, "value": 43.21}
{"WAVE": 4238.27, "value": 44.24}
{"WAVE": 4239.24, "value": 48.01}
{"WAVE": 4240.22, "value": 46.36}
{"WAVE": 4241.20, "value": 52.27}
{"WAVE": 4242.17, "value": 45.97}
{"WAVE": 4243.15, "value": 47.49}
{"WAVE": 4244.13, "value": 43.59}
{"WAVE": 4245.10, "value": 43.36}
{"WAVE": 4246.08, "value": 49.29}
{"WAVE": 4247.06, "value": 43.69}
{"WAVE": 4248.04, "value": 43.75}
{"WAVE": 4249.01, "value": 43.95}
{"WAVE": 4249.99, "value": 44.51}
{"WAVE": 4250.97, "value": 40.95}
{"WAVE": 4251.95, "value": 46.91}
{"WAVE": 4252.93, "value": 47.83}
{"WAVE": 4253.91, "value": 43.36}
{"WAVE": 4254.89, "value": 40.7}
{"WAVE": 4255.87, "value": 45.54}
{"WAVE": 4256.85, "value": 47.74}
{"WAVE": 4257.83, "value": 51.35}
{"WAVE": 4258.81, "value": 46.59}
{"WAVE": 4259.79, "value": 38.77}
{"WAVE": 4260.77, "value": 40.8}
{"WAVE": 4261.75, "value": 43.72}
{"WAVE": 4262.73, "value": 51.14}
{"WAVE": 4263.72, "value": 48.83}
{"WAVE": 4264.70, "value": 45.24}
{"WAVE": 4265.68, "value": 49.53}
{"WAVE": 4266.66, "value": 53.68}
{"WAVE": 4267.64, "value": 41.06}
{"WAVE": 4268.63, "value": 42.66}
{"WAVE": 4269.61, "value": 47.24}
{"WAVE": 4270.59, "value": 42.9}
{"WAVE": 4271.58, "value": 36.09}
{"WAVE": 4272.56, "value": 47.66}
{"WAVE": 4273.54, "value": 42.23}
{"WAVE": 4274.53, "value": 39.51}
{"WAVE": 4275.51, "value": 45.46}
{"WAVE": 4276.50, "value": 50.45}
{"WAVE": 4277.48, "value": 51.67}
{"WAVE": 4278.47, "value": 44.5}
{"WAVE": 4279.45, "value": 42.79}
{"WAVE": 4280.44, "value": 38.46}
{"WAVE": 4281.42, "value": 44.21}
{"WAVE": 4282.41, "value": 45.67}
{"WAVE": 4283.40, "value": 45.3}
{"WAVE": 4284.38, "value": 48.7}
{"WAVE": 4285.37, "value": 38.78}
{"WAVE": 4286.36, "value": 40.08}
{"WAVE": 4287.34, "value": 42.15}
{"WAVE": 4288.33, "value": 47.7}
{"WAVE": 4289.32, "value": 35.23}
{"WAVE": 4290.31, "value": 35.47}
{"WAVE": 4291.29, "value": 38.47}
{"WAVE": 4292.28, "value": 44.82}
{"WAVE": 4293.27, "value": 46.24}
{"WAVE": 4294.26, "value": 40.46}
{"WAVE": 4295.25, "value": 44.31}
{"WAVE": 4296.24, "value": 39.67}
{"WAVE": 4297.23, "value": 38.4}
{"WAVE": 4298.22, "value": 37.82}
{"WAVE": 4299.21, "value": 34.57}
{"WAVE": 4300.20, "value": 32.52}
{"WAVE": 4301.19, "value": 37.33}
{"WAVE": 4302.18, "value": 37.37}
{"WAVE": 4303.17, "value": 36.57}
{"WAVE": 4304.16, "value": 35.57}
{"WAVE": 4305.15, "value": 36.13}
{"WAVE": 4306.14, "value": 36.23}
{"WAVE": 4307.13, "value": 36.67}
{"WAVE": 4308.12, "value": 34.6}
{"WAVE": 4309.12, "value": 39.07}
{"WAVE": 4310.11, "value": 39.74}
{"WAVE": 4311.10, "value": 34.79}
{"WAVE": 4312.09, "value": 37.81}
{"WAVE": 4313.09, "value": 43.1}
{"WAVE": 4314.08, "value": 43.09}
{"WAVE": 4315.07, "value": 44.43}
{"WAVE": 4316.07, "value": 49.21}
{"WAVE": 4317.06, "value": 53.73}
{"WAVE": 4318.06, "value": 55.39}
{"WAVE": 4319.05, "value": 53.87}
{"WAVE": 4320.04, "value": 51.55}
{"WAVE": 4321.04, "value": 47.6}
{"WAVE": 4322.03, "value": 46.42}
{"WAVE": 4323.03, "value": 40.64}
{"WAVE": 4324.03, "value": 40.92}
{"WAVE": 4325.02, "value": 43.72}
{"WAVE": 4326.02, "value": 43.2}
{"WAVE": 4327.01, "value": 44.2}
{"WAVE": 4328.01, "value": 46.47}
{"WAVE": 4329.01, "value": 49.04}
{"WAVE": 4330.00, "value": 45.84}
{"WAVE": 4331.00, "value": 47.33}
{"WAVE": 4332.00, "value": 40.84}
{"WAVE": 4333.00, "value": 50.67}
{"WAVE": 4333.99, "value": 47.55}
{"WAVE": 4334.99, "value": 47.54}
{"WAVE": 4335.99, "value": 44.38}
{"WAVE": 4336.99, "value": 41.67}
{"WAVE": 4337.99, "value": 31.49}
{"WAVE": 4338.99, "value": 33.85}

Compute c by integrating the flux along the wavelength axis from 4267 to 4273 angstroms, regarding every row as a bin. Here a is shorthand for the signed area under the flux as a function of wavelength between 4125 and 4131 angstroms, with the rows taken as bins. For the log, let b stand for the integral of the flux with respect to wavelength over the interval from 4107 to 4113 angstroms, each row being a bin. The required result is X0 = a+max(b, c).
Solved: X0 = 585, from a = 300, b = 285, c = 259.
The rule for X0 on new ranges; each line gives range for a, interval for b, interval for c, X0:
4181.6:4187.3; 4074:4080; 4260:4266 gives 532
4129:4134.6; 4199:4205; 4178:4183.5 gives 528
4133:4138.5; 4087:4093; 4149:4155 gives 541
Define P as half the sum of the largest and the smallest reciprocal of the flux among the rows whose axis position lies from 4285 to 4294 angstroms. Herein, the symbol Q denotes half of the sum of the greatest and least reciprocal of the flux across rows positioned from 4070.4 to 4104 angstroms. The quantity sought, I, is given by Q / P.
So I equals 1.4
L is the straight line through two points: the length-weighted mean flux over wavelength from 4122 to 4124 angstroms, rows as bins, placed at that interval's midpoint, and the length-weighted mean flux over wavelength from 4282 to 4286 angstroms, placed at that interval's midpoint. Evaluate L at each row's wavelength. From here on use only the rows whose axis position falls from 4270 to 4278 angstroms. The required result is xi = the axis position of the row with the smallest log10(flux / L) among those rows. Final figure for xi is 4271.58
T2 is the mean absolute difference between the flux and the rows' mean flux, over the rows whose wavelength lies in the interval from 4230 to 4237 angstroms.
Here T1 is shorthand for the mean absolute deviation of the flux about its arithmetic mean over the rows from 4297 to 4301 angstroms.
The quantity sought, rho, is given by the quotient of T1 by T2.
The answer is 0.6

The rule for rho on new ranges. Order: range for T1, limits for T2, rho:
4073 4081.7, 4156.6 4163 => 1.2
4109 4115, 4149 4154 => 1.0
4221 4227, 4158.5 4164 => 2.5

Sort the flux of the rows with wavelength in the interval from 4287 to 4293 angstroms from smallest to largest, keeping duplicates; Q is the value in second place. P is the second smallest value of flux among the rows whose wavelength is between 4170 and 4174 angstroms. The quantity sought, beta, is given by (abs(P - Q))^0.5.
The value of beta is 2.7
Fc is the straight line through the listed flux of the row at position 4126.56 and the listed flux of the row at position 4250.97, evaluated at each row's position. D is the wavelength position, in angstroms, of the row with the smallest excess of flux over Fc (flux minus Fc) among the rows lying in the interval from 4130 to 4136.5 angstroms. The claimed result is 4134.17 angstroms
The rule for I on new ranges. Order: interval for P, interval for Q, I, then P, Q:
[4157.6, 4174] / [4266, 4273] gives 1.1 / 0.0219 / 0.023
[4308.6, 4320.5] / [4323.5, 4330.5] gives 1.0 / 0.0234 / 0.022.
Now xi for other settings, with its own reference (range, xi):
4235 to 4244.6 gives 4236.31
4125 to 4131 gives 4130.36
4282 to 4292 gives 4289.32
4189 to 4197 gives 4191.68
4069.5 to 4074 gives 4071.82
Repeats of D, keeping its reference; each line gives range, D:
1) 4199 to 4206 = 4205.22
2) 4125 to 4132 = 4130.36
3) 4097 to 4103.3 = 4101.93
